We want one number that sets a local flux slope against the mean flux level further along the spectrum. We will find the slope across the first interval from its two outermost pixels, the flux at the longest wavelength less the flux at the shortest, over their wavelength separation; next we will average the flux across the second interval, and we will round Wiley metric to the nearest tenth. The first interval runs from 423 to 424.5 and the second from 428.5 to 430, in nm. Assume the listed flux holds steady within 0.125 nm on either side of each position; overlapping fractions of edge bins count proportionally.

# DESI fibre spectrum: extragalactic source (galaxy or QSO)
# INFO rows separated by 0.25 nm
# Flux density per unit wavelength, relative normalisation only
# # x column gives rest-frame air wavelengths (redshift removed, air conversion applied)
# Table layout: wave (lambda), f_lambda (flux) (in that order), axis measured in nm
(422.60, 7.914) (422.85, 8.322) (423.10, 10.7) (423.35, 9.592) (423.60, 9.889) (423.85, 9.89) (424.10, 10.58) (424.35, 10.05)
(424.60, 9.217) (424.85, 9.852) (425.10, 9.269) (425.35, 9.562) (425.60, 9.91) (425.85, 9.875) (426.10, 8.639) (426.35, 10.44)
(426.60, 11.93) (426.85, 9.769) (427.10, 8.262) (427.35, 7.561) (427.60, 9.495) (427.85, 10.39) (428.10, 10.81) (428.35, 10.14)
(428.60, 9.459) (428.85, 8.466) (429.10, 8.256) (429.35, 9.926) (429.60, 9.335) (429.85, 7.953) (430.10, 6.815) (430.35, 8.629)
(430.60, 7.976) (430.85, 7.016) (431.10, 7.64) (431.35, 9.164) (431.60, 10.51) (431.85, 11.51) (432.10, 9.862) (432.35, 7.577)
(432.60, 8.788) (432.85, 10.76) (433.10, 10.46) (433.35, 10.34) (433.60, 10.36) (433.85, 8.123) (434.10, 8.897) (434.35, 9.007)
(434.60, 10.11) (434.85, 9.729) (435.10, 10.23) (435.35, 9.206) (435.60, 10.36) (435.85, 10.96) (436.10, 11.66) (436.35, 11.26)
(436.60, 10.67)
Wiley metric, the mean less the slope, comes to 9.4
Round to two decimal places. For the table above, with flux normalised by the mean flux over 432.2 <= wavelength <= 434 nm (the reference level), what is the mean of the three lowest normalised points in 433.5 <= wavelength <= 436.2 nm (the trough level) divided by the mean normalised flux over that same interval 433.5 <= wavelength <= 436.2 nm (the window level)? 0.88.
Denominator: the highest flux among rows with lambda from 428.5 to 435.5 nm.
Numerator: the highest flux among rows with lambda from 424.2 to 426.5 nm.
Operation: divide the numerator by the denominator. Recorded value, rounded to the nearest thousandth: 0.907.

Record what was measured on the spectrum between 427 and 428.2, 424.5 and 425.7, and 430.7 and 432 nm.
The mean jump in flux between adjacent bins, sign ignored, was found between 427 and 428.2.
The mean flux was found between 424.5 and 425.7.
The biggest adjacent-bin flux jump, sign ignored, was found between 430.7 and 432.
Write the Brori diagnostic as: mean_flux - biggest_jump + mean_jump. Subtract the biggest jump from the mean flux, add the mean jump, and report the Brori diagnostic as 9.0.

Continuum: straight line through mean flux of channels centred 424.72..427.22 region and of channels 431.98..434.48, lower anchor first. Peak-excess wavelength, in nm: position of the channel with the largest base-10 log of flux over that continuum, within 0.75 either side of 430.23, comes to 429.60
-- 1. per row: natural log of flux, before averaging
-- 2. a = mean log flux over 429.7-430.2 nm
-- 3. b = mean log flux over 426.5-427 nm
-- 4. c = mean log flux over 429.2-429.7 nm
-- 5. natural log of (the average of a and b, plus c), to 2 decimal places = 1.49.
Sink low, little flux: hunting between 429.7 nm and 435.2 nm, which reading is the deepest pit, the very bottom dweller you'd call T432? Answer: 6.815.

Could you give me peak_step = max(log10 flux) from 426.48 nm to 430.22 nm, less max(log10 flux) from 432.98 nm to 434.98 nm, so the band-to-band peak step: 0.057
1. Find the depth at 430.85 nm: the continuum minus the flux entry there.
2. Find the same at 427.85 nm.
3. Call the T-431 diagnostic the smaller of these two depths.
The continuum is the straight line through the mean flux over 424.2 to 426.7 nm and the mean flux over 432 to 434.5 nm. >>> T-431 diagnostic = -0.66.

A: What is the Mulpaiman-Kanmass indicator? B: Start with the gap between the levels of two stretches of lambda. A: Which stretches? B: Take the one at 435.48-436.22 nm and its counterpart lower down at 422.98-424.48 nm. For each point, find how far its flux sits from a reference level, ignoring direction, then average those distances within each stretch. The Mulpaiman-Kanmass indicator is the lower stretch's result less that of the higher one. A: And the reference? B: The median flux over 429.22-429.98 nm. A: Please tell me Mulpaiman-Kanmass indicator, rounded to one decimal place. -0.9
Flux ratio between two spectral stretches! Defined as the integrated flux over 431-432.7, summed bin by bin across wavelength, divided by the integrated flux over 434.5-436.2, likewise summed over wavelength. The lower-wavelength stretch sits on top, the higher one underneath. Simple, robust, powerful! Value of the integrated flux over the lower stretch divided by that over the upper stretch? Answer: 0.90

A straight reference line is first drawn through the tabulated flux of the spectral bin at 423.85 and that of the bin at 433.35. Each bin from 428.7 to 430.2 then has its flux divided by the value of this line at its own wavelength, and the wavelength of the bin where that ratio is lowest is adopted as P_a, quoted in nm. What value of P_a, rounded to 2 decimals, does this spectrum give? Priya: 430.10 nm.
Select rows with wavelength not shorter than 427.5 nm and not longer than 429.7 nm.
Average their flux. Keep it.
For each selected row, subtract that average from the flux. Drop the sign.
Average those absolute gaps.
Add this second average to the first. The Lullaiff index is 10.2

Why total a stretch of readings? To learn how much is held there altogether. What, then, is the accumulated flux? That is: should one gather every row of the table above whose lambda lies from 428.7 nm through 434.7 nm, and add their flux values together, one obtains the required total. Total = 217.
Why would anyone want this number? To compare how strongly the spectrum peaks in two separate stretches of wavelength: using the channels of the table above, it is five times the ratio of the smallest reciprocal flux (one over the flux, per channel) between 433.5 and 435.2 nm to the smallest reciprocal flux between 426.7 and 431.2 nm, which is 5.22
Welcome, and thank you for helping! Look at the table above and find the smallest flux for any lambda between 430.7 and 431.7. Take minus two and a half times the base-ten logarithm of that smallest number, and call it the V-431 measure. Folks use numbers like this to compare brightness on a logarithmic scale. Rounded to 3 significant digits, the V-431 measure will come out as -2.12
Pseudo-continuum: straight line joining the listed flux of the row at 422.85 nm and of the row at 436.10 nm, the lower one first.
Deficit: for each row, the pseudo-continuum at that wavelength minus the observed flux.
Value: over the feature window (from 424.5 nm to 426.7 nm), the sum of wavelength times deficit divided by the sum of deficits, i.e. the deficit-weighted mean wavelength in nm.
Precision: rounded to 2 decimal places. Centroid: 425.86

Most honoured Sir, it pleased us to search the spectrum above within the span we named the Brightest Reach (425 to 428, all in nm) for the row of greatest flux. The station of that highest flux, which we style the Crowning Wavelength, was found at 426.60 nm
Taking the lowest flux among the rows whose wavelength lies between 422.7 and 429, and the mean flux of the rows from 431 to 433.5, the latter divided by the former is 1.28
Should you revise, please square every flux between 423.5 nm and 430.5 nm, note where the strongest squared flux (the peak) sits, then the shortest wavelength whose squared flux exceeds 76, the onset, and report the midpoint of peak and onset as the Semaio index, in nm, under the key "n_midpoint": 425.10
